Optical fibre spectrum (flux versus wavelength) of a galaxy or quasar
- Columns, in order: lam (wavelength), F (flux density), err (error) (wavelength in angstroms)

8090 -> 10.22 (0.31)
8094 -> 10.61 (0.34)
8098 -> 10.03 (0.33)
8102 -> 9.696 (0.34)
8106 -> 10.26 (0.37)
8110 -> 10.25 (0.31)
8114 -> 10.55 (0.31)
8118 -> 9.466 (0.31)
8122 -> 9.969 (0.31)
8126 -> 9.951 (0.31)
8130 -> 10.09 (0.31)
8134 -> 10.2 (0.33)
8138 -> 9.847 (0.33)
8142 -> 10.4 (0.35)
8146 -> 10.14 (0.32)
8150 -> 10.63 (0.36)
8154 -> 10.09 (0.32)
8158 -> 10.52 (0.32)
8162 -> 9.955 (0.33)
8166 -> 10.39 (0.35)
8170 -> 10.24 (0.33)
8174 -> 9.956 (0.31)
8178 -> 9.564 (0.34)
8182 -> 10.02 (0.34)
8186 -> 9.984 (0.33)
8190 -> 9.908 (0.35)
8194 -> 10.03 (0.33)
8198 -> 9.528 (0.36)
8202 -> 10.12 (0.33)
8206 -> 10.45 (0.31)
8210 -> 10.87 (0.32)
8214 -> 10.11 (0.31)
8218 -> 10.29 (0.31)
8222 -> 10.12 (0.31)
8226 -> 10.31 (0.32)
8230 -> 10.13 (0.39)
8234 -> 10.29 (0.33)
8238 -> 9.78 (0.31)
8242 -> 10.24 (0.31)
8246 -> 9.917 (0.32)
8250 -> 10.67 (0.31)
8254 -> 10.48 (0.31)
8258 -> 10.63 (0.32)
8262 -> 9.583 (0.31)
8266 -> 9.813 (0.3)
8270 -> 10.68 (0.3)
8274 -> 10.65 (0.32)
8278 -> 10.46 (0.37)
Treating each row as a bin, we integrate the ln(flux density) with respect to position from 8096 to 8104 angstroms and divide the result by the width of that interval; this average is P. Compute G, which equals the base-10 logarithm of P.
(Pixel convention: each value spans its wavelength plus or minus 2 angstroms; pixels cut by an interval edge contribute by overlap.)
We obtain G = 0.360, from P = 2.29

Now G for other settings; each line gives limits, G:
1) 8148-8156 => 0.369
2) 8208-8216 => 0.371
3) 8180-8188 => 0.362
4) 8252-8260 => 0.372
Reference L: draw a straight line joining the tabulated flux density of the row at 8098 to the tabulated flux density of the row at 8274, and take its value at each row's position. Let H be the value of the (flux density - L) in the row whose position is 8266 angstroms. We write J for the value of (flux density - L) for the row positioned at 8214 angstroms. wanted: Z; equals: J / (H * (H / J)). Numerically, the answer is 0.17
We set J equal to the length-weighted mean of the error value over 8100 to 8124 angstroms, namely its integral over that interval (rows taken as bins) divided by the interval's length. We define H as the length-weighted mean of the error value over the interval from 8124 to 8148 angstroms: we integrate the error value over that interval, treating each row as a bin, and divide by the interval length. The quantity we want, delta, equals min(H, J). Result 0.325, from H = 0.325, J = 0.325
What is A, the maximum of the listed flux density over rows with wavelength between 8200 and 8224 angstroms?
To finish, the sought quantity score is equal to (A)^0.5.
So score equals 3.30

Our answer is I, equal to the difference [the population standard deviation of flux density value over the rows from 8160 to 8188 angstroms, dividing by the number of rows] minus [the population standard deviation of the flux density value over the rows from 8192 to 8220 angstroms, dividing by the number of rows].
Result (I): -0.14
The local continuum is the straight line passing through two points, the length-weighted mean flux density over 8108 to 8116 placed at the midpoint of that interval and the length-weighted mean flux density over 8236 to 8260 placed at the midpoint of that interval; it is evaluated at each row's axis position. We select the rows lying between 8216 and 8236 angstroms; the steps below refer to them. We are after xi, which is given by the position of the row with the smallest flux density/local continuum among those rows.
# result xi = 8222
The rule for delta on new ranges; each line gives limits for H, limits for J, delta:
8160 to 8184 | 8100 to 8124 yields 0.325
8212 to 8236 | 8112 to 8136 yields 0.313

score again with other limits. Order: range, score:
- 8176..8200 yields 3.17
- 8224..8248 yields 3.21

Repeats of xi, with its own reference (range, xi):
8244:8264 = 8262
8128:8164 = 8138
